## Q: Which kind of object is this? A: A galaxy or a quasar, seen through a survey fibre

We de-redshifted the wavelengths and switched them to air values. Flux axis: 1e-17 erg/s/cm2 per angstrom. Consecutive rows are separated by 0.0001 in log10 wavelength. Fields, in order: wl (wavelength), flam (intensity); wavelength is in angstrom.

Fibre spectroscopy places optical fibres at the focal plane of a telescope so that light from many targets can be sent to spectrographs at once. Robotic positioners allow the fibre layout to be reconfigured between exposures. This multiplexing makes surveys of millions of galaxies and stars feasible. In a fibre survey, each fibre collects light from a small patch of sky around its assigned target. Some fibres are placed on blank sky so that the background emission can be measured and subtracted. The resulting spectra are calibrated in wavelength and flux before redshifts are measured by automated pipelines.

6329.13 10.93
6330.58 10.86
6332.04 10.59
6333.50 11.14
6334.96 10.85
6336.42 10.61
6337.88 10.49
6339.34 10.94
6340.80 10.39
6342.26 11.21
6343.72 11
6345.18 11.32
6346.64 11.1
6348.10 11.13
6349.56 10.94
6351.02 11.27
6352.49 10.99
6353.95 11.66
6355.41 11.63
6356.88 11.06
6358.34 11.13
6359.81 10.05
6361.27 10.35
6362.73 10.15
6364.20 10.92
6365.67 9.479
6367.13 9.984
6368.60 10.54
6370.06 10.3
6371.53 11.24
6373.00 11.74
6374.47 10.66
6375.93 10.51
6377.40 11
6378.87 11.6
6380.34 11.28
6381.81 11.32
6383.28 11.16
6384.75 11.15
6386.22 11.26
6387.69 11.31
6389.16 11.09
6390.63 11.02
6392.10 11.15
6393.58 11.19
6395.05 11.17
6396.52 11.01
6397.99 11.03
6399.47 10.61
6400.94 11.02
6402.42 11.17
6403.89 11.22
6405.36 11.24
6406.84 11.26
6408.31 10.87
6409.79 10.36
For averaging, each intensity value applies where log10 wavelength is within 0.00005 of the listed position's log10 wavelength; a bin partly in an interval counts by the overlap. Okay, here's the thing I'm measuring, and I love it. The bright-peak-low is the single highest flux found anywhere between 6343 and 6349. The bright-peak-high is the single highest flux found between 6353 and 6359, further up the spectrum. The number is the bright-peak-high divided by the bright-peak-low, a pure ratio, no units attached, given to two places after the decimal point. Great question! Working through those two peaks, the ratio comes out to 1.03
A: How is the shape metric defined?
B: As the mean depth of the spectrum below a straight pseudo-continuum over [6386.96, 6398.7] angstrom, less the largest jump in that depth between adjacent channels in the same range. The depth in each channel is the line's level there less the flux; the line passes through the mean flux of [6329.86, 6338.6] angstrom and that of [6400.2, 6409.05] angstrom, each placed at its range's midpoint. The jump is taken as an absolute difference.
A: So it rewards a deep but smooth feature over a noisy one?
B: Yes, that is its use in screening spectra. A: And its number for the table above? -0.28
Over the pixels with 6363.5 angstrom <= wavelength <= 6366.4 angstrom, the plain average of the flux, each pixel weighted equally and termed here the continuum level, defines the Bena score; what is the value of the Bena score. 10.2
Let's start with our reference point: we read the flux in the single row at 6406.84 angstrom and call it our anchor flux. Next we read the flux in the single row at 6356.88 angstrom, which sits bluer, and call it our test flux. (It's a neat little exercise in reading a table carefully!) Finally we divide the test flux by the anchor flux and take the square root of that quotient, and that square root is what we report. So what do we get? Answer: 0.991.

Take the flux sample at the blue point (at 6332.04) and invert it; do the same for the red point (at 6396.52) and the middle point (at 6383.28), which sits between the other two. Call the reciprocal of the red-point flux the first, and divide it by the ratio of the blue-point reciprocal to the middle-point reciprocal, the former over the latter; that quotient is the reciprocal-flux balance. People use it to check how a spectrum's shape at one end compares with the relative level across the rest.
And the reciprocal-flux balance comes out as 0.086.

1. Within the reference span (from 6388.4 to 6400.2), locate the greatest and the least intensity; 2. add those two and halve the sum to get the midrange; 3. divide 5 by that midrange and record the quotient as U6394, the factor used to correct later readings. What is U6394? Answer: 0.459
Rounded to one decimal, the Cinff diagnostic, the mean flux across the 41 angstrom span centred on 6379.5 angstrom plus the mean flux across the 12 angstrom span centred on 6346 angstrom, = 21.9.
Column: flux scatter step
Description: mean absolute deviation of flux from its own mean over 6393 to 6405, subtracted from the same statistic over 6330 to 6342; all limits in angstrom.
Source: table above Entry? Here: 0.1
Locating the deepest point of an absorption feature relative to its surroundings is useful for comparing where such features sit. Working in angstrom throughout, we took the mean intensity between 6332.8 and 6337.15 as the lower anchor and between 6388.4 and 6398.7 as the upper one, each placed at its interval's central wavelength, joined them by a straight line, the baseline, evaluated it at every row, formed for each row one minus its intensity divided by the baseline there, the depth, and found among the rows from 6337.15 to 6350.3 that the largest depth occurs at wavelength 6340.80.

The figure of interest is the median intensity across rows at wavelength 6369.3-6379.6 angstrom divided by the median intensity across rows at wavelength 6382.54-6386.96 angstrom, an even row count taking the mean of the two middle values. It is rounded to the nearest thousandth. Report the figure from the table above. 0.986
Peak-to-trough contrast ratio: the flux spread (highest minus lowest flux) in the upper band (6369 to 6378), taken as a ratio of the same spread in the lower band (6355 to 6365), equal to 0.91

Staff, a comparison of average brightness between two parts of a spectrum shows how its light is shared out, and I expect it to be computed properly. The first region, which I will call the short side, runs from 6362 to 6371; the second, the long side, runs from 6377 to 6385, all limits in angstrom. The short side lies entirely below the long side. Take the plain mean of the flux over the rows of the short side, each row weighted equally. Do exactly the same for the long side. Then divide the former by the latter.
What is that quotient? 0.91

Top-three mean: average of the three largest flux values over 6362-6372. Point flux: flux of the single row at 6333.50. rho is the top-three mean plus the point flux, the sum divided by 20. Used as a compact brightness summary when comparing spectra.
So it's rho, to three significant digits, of 1.10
